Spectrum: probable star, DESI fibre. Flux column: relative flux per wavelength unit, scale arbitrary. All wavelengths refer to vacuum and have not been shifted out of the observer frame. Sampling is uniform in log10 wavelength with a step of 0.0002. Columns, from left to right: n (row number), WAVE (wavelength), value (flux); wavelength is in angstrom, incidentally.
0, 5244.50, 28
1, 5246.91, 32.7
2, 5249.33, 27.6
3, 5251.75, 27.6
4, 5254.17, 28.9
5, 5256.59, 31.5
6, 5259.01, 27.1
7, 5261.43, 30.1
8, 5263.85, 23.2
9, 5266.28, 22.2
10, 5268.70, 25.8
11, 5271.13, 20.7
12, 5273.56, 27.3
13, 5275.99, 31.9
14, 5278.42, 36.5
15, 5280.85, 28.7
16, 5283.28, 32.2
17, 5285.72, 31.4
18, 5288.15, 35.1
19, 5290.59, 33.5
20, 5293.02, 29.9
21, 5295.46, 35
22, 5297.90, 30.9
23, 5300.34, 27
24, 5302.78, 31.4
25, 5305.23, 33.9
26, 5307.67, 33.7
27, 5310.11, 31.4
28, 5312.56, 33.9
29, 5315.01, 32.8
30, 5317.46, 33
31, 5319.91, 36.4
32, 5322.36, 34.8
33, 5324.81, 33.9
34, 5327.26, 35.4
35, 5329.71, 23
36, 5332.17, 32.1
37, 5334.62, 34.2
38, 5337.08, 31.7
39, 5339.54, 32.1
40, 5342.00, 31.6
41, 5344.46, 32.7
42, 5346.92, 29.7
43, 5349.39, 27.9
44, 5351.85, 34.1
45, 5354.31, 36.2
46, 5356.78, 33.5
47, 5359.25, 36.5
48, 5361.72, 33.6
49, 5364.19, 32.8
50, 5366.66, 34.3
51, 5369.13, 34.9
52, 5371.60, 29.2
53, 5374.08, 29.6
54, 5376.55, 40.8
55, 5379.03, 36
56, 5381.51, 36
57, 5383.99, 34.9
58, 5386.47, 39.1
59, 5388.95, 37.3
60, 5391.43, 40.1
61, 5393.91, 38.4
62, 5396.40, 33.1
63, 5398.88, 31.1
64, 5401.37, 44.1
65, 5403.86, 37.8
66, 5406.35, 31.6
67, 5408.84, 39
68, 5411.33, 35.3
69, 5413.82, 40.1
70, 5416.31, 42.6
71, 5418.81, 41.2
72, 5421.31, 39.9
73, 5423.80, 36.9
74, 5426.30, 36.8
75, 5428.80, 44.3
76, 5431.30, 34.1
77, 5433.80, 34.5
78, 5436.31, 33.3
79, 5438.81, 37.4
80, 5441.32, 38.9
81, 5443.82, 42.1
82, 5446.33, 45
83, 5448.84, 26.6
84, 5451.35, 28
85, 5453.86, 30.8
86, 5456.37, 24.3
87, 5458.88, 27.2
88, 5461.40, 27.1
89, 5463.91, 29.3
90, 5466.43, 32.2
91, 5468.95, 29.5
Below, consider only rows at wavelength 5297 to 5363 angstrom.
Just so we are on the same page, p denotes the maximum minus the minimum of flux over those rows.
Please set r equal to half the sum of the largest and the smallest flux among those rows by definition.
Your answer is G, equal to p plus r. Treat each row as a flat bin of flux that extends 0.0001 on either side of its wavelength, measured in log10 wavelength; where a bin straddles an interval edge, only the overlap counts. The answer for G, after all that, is 43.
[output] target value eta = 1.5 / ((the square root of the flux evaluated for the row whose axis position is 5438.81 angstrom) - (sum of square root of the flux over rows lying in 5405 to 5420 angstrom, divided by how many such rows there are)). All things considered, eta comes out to -23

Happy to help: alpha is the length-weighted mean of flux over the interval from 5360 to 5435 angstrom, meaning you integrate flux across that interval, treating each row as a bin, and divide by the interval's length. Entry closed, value 37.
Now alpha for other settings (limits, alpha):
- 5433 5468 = 33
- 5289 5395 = 33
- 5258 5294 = 29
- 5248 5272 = 27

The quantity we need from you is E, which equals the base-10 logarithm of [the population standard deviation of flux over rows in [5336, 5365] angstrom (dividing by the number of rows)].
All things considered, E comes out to 0.37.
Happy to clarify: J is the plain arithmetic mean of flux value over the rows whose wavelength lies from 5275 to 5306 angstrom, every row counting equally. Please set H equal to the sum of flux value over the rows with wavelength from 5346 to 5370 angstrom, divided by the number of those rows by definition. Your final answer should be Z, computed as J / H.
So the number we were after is 0.96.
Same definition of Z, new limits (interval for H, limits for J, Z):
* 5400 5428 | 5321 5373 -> 0.84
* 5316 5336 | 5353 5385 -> 1.05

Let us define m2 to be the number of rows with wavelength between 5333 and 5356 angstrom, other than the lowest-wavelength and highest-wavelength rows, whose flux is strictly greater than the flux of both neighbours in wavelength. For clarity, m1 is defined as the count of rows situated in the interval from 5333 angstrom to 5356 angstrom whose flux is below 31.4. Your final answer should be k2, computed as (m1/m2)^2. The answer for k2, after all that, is 1.0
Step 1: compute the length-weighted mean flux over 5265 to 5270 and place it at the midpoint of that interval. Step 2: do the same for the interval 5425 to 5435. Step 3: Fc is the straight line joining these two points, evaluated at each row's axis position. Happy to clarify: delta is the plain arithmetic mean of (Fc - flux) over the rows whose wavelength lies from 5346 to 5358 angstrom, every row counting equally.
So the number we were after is -1.3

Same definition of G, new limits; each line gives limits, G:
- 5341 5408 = 52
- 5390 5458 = 55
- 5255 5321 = 44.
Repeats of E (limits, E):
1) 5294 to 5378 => 0.49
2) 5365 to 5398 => 0.54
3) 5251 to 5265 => 0.42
